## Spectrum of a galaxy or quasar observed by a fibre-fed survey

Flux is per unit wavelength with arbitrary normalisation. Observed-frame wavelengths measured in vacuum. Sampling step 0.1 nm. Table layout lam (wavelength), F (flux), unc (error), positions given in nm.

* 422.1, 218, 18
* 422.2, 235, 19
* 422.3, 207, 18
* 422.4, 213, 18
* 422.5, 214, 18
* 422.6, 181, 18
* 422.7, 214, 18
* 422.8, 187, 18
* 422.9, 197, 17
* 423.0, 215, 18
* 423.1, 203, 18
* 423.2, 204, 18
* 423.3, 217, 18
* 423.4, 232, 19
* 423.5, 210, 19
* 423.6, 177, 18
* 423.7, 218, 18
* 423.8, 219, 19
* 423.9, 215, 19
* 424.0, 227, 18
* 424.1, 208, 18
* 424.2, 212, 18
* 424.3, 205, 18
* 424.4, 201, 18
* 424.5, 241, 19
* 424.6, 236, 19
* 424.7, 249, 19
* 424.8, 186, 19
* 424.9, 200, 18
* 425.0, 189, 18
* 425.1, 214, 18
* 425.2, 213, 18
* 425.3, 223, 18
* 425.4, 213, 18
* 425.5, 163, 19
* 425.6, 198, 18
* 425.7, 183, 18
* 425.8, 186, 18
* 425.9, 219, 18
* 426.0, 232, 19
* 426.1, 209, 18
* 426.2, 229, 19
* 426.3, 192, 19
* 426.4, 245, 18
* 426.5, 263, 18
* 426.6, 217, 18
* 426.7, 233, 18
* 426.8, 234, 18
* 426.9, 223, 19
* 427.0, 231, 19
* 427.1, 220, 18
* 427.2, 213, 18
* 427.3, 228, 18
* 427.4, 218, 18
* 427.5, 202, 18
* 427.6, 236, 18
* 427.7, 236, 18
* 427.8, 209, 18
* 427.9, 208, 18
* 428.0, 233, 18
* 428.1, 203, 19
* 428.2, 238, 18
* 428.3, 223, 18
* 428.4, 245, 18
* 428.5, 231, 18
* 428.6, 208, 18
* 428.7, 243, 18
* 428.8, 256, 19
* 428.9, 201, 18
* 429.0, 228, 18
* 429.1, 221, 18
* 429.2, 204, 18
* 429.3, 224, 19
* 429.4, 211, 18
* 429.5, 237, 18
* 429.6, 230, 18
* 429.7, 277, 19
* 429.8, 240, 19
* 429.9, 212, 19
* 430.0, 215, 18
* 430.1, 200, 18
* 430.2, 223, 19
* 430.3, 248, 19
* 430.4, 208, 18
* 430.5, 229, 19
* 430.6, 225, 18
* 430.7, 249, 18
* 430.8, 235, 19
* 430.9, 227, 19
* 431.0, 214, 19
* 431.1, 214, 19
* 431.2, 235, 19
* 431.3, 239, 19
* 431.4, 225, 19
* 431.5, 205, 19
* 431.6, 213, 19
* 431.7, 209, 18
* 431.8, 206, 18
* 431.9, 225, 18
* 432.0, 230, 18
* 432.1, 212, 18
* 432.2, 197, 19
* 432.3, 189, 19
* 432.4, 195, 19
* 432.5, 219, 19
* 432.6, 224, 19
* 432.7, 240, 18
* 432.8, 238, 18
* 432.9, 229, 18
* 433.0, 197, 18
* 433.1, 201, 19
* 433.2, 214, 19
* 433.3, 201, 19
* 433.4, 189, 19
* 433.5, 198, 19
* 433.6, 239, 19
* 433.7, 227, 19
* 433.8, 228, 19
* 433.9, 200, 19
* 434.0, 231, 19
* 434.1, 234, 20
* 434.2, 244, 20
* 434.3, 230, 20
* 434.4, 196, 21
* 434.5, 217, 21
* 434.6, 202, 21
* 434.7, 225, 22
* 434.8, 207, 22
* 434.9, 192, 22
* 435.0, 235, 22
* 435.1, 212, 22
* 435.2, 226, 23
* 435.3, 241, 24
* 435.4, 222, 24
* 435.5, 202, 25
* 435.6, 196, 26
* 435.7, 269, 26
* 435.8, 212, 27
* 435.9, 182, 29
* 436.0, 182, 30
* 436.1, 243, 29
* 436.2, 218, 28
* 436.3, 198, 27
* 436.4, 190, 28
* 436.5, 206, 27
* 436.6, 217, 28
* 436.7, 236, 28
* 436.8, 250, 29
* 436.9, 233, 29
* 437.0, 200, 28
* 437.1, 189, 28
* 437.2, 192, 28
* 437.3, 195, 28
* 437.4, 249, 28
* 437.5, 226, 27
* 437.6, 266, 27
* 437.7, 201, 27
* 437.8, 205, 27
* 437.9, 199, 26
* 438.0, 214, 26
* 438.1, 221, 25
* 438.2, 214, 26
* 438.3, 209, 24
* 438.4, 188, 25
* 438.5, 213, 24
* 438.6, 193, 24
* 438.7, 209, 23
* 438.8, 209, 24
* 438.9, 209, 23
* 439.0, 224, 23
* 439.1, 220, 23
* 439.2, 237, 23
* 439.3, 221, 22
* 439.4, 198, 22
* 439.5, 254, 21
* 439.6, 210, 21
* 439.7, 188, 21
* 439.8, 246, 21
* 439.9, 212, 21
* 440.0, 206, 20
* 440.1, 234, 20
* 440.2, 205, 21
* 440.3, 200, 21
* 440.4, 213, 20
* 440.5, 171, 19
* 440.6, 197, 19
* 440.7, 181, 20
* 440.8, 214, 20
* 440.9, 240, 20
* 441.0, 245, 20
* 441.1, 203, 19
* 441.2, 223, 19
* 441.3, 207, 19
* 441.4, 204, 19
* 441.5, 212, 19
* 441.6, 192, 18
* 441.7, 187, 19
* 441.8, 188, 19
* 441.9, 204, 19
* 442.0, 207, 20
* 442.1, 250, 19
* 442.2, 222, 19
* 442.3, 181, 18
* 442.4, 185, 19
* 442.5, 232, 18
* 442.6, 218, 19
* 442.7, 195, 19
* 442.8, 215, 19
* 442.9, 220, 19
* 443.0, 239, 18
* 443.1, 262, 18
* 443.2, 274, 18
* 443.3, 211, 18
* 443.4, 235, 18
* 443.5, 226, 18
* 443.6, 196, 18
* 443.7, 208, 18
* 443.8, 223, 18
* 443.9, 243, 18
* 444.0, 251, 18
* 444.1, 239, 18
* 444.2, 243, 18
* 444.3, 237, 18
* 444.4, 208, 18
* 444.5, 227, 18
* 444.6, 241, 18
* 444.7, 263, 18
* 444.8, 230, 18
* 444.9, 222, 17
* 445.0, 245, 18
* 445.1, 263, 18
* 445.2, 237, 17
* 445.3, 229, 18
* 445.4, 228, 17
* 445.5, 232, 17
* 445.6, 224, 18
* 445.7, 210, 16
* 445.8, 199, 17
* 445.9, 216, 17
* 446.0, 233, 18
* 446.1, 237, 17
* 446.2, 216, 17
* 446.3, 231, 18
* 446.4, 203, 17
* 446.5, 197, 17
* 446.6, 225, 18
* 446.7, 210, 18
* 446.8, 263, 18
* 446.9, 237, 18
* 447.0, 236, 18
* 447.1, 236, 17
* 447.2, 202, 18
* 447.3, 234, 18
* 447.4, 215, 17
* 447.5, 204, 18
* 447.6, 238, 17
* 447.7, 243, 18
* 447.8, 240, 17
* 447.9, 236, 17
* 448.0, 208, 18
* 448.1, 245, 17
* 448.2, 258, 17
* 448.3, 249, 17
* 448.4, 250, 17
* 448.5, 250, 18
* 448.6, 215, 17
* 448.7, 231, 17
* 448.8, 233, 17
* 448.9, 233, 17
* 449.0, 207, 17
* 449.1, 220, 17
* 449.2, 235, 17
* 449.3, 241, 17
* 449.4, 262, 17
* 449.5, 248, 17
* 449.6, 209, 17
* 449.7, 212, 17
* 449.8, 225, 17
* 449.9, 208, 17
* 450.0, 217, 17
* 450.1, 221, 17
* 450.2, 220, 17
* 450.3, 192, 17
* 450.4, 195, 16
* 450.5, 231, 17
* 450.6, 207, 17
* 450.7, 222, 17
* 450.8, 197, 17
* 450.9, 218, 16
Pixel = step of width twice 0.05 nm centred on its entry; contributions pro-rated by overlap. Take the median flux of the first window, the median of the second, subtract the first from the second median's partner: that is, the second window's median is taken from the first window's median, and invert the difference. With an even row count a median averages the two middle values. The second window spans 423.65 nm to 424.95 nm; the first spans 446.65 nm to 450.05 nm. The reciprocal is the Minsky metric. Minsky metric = 0.05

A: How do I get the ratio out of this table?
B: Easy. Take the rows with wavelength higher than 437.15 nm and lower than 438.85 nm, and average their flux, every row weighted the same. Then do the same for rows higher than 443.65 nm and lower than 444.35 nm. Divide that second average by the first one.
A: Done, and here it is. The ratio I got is 1.11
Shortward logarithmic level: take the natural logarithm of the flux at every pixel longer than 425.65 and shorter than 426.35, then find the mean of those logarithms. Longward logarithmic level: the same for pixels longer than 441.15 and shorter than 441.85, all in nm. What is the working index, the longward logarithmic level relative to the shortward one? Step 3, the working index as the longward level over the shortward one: 1.00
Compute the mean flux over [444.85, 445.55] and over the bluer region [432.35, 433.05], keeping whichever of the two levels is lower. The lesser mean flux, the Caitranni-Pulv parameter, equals 220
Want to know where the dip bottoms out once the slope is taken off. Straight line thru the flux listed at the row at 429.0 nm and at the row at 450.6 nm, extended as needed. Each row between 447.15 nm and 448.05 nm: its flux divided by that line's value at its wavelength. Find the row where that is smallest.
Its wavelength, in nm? 447.2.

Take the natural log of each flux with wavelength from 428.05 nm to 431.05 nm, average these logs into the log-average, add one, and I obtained 6.42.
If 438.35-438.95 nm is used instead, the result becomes 6.31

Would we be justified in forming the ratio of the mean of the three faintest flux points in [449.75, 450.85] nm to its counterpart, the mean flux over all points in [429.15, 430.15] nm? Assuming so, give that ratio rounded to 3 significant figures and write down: 0.865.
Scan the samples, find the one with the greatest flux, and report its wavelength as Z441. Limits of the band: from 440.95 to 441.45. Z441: 441.0 nm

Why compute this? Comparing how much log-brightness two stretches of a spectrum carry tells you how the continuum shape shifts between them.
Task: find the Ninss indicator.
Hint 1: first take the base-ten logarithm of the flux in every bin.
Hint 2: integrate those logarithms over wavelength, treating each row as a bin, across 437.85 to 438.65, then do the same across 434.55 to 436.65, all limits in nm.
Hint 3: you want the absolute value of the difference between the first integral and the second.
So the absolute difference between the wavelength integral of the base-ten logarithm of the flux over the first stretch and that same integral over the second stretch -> 3.03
